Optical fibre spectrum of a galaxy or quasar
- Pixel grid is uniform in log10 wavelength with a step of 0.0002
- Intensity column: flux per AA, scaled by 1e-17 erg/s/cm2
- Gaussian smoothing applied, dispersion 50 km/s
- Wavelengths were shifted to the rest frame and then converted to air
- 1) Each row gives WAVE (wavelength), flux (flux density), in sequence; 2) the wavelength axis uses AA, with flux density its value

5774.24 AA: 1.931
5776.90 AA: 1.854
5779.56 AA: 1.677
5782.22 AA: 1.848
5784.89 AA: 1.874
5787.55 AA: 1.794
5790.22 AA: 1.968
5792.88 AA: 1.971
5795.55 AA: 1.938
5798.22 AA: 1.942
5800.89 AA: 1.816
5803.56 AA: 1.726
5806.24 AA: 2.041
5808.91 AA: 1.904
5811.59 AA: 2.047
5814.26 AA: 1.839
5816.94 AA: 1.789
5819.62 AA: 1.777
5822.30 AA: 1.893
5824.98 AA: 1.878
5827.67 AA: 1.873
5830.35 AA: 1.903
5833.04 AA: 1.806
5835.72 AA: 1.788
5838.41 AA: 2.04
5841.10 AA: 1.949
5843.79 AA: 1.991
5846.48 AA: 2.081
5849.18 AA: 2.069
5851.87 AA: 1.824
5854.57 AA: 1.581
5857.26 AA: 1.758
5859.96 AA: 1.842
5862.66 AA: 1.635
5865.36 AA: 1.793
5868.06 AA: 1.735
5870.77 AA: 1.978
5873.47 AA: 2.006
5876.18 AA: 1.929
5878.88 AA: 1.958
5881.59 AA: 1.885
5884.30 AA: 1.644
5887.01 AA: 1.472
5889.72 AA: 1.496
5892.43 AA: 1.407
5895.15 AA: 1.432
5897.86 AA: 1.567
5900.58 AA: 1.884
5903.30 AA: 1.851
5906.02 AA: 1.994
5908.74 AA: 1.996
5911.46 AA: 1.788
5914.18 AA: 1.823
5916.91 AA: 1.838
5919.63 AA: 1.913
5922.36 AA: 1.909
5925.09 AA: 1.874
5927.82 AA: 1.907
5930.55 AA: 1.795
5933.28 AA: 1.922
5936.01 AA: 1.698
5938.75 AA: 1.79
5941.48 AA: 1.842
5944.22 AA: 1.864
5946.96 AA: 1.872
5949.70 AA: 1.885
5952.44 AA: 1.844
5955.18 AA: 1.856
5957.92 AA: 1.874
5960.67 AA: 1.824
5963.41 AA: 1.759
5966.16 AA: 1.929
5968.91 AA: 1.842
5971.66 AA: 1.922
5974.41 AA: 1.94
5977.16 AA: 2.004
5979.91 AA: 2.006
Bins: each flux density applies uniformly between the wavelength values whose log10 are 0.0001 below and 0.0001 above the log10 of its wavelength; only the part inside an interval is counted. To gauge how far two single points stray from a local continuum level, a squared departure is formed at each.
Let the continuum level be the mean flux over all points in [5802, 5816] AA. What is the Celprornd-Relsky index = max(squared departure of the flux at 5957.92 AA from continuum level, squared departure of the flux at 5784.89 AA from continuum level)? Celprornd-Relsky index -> 0.001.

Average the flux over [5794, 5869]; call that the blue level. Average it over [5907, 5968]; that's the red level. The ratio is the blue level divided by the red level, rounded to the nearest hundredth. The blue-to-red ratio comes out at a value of 1.01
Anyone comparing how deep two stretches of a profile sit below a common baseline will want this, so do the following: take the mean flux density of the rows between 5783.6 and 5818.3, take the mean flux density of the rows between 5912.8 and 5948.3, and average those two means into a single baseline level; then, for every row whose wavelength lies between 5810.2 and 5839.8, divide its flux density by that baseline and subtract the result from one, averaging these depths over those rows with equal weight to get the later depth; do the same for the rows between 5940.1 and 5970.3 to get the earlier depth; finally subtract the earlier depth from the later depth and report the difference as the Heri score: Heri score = -0.01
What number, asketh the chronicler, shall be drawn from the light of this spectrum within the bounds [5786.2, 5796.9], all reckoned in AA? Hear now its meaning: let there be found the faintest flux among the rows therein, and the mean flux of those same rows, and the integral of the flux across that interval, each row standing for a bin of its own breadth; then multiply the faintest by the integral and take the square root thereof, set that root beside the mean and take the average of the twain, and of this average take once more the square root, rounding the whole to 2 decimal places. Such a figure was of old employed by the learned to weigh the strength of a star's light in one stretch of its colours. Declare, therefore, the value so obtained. 2.00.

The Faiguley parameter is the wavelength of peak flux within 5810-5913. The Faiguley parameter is 5846.48 AA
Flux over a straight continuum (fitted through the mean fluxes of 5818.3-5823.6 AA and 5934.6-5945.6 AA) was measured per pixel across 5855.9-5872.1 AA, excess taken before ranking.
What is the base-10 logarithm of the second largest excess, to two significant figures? -1.7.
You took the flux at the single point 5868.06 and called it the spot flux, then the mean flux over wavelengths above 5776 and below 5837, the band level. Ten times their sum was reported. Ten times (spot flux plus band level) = 36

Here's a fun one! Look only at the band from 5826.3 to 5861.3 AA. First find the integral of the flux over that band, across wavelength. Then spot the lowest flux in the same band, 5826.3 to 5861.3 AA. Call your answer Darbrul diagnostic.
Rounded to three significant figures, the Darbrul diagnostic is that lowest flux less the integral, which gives -64.4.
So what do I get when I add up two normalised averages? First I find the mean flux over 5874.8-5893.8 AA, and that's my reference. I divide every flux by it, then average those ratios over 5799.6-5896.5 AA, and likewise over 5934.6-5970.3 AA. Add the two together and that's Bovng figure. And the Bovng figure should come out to 2.17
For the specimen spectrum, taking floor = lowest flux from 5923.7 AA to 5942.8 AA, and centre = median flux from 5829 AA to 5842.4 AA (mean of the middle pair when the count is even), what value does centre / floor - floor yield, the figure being -0.58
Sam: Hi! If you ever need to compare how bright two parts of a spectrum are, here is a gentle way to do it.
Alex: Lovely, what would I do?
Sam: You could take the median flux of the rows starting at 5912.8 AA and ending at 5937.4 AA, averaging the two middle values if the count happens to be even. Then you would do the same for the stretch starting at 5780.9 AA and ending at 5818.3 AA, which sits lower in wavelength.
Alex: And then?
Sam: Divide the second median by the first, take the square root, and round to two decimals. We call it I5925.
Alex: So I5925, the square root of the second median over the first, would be 1.00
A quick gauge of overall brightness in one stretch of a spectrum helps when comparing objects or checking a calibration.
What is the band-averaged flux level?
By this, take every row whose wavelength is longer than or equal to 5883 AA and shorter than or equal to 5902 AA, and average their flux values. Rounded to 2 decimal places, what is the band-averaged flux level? 1.56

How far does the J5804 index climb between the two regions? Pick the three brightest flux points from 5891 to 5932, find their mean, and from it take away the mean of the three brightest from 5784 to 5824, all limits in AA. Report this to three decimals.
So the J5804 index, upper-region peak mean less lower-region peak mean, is -0.052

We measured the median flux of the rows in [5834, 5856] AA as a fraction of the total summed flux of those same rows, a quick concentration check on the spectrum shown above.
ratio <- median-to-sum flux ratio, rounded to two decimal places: 0.13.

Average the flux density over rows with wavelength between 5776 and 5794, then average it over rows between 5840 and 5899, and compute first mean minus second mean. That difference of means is 0.08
